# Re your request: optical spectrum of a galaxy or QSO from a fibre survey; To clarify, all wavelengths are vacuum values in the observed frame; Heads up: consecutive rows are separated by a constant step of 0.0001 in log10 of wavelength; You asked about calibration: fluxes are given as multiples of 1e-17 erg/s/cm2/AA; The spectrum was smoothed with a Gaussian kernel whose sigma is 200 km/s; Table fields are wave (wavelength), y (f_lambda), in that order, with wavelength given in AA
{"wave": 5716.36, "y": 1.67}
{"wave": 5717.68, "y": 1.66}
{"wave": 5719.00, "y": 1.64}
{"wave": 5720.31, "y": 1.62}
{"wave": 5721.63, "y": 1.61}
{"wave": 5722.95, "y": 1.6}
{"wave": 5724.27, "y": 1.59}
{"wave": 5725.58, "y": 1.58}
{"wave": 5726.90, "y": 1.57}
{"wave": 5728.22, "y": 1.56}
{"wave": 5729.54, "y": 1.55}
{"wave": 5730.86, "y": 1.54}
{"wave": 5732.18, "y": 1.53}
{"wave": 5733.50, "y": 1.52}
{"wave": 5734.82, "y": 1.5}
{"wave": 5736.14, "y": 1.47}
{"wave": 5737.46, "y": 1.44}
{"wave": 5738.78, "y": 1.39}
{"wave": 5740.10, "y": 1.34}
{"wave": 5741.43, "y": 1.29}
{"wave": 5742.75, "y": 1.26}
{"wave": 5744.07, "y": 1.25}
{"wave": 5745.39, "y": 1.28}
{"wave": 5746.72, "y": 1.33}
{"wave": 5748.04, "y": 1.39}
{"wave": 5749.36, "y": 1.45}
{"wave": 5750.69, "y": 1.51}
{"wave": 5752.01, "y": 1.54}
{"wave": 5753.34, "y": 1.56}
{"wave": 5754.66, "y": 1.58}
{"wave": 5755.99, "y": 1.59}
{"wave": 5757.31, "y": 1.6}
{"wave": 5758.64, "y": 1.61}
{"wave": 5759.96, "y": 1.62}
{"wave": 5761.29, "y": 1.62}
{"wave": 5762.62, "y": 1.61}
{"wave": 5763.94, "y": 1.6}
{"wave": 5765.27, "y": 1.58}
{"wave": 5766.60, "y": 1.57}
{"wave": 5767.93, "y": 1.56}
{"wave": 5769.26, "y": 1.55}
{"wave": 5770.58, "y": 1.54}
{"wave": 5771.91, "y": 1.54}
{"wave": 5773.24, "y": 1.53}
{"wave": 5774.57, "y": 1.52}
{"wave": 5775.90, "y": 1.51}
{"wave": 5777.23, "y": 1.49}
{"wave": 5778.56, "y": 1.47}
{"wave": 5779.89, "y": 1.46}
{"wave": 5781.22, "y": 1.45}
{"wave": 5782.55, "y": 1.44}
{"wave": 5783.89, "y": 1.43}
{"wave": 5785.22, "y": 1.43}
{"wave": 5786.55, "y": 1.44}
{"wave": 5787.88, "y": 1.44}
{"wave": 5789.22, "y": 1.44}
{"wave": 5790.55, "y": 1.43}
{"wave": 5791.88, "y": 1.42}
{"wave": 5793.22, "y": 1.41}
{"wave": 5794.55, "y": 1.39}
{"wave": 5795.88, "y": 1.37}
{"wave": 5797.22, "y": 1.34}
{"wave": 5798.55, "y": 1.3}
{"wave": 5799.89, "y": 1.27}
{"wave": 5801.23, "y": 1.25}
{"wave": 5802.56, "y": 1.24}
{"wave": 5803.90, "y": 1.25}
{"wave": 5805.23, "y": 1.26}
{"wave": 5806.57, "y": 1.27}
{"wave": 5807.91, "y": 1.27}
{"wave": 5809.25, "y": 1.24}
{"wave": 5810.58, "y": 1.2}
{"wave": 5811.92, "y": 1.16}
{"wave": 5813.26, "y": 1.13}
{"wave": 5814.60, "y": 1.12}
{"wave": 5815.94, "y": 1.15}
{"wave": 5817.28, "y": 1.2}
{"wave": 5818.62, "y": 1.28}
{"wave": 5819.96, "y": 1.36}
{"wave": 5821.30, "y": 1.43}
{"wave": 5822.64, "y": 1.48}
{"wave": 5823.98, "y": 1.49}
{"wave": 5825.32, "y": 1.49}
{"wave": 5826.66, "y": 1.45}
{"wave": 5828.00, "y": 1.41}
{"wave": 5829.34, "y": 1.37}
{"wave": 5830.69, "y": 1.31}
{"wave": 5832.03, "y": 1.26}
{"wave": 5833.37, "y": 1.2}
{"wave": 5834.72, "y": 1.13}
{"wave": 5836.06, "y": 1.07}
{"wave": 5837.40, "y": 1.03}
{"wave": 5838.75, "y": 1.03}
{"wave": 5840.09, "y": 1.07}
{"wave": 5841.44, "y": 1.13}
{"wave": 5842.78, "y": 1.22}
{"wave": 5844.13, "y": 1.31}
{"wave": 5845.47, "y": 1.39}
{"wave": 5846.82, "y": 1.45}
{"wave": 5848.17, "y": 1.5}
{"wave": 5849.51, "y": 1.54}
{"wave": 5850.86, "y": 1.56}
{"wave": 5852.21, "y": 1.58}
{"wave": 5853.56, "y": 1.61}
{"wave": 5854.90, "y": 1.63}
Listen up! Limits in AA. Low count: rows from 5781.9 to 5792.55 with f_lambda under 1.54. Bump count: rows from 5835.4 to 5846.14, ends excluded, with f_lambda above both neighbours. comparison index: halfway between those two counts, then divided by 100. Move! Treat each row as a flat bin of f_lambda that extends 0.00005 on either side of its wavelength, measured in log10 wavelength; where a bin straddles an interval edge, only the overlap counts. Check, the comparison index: 0.04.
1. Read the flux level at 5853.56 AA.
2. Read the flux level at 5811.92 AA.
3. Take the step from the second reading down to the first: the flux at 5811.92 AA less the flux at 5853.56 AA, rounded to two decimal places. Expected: -0.45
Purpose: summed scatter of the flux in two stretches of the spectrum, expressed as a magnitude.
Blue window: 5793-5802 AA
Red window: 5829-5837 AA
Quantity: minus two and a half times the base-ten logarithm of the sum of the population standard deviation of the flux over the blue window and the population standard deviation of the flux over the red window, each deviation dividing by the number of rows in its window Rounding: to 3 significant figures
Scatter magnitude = 1.99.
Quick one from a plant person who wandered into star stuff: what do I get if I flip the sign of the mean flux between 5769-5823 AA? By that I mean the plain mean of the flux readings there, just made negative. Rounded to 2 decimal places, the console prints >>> -1.36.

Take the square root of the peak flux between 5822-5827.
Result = 1.22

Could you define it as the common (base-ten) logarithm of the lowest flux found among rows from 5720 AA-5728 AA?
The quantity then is 0.20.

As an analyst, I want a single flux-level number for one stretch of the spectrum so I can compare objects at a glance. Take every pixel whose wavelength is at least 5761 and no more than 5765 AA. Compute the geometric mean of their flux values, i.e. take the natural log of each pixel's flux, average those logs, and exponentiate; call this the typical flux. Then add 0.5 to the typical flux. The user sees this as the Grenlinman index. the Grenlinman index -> 2.1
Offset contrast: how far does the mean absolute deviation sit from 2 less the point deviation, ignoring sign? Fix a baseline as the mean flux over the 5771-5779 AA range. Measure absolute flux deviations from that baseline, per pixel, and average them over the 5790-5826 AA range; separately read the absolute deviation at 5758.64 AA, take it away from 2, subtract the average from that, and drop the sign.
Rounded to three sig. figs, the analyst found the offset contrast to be 1.69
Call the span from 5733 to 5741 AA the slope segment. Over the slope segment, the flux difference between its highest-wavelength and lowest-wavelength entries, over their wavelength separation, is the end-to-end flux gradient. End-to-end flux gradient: -0.027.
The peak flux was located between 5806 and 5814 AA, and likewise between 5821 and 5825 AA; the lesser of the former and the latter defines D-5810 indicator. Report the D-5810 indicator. 1.27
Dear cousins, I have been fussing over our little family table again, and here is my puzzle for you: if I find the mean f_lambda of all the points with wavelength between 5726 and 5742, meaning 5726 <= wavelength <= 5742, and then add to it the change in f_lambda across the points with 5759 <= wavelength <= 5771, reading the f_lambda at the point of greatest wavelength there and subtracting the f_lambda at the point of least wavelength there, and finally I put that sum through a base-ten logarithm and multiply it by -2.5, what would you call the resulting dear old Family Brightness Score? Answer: -0.36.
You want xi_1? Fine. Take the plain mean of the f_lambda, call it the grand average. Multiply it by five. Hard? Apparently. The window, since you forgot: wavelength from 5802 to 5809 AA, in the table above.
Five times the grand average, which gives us 6.3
